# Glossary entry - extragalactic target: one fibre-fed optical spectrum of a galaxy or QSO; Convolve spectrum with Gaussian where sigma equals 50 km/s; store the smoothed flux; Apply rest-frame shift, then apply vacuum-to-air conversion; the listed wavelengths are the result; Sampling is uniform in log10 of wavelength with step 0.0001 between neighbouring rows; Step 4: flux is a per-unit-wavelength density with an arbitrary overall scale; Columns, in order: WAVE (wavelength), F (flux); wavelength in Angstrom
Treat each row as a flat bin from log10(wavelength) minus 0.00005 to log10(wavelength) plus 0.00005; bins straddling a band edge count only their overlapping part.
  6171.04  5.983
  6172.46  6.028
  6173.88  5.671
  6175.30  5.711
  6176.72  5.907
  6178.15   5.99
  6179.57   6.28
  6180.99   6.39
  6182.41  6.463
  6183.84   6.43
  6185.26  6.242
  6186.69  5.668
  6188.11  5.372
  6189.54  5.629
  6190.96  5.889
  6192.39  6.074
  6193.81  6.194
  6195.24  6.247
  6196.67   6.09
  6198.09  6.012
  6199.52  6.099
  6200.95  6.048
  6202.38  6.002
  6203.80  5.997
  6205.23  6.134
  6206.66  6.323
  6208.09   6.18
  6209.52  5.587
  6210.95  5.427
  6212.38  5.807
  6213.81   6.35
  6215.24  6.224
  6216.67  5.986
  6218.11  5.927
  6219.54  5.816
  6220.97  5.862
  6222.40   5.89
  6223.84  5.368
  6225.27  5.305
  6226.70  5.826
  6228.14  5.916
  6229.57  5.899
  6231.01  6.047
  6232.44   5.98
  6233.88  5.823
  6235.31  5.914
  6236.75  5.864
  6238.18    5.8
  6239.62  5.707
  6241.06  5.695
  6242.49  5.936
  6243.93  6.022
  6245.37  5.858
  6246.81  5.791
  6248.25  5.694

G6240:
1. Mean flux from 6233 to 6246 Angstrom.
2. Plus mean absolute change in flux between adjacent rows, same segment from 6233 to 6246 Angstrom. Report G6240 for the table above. 5.95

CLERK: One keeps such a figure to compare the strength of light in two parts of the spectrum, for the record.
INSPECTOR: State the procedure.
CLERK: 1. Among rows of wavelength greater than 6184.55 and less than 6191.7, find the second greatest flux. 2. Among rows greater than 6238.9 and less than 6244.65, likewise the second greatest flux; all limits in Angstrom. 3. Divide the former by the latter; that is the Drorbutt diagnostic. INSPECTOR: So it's 0.99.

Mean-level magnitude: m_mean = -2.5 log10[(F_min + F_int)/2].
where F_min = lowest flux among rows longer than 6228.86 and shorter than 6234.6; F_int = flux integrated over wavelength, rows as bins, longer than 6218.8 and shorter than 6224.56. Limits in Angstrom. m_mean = -3.22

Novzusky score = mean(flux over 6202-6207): 6.11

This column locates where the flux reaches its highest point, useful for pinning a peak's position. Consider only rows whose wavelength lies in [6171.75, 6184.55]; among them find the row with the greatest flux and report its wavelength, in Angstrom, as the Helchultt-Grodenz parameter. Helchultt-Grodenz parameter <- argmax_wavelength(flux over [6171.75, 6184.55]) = 6182.41 Angstrom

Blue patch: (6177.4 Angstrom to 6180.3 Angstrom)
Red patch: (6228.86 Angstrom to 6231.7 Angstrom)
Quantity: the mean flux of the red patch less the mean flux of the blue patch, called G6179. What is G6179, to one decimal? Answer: -0.2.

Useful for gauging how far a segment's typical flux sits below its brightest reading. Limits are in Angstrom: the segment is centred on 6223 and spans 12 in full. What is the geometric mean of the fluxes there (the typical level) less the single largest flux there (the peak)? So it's -0.19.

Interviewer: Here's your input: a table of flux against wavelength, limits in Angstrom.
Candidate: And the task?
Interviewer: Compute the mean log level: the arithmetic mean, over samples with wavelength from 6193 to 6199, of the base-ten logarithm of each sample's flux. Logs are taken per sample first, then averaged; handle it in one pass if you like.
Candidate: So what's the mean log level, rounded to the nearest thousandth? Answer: 0.788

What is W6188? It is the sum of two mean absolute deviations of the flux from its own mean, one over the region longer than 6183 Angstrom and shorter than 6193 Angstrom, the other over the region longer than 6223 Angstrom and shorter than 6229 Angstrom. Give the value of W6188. 0.57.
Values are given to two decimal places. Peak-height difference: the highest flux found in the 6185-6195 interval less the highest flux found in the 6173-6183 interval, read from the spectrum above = -0.22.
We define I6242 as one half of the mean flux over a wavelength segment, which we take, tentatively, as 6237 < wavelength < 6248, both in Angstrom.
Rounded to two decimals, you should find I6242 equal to 2.91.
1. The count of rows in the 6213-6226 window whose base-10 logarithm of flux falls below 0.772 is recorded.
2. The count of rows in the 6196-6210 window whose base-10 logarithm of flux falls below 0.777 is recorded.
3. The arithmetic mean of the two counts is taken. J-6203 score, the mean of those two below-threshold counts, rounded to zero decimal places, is 3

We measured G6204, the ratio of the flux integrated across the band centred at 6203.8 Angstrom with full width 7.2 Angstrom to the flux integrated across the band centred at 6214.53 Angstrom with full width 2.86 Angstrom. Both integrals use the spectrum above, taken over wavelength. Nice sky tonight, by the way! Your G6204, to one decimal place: 2.4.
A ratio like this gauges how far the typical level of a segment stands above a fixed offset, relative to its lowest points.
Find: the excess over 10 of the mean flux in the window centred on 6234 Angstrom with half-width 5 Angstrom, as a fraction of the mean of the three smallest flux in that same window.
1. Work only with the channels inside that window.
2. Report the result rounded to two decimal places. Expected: -0.70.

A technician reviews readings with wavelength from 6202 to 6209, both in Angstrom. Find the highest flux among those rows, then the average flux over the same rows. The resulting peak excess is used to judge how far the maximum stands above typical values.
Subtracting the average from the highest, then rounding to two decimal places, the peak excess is 0.20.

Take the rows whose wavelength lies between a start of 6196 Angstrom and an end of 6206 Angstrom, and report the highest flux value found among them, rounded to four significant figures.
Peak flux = 6.134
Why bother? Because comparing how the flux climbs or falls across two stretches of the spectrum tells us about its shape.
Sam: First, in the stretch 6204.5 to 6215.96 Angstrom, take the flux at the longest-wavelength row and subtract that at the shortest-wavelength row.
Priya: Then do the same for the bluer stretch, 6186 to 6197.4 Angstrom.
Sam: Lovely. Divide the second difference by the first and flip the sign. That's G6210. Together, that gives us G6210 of -5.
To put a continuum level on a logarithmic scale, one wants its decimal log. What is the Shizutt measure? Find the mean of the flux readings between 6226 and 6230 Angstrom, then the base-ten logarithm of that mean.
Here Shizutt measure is 0.769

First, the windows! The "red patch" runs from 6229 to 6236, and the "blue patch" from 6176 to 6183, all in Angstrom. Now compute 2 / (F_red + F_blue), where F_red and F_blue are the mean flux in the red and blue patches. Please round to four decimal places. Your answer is 0.1648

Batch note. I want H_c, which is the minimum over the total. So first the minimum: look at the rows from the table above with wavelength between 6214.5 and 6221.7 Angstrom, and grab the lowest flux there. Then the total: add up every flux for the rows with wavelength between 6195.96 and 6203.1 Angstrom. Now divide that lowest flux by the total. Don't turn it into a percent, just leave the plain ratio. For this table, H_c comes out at 0.192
